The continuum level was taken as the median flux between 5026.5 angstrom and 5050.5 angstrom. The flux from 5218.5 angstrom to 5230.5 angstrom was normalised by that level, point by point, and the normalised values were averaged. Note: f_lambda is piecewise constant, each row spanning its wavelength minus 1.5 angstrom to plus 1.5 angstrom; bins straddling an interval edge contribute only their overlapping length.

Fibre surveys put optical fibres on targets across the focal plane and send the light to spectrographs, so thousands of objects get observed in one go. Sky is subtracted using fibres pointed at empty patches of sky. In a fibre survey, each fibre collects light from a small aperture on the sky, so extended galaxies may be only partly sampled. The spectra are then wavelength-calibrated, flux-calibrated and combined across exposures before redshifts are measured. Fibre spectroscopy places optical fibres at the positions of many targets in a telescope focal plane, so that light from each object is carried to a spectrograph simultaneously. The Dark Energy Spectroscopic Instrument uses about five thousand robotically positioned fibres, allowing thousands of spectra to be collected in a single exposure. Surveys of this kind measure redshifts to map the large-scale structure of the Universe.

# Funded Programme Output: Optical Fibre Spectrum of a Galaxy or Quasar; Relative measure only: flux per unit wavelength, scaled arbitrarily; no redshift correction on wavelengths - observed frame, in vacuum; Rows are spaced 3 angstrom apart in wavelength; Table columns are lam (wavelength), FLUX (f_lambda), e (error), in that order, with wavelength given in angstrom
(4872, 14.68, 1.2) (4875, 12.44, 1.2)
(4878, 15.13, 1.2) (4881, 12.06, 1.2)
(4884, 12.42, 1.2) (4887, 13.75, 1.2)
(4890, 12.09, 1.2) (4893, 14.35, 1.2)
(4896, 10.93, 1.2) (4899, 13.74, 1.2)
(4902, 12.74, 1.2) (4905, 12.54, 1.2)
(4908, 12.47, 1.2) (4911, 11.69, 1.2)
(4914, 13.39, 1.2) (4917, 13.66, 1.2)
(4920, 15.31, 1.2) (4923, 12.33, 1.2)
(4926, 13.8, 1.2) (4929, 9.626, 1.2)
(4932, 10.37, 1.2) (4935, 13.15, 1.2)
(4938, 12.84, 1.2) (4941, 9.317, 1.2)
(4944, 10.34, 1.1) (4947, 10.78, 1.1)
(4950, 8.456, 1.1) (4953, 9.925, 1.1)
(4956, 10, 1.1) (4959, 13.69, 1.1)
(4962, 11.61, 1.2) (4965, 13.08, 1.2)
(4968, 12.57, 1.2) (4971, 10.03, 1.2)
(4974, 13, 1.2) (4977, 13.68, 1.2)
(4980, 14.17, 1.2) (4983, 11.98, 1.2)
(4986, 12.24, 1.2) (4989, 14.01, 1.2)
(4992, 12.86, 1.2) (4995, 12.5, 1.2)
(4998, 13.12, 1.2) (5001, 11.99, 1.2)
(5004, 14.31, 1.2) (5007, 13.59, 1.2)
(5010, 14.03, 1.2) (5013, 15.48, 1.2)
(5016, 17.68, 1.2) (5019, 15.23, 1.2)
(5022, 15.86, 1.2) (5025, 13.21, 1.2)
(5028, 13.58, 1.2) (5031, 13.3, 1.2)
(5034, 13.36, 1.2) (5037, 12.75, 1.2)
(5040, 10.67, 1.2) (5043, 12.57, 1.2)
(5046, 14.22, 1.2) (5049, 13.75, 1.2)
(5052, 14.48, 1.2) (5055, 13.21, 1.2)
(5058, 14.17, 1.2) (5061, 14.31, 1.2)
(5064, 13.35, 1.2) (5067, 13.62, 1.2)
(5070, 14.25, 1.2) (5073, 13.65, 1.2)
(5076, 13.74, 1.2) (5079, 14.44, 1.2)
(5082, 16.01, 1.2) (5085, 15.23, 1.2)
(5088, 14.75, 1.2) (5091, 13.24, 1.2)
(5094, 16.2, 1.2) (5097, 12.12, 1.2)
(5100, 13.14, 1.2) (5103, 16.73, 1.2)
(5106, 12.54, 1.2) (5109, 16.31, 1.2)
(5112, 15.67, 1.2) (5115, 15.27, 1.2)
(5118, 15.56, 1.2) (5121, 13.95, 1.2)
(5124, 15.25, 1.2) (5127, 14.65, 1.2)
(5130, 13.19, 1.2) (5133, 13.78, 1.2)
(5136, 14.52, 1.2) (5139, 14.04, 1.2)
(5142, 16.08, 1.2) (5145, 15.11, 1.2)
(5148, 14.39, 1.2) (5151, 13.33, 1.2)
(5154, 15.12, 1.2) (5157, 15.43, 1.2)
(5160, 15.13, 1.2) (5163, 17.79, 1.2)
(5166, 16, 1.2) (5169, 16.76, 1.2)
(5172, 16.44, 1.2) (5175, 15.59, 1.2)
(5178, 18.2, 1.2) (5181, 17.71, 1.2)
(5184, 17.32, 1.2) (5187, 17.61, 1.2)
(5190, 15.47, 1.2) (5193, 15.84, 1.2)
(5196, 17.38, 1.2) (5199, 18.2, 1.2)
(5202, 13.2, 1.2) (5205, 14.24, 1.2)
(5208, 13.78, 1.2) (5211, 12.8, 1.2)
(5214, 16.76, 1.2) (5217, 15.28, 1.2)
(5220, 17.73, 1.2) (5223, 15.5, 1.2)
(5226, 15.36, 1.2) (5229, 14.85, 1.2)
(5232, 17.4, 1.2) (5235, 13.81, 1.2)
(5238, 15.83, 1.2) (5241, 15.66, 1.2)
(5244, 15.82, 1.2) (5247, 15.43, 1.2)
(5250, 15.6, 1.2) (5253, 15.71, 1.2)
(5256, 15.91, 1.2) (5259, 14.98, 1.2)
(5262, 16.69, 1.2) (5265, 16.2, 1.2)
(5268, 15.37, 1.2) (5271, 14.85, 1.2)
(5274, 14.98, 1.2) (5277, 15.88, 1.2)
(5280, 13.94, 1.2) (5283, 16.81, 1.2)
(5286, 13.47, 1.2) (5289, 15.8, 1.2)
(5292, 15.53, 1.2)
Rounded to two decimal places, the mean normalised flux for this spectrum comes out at 1.19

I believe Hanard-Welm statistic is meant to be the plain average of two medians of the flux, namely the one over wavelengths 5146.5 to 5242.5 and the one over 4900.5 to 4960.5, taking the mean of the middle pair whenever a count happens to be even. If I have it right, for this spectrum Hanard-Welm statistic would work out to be 14.0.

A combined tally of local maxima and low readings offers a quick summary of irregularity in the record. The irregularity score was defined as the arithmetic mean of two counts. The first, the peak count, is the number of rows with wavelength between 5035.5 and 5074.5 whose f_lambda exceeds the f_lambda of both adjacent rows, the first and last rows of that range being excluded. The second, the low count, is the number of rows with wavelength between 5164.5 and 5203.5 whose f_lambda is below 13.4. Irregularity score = 2.5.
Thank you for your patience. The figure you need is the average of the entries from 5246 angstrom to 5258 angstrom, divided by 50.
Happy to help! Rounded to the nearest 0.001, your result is 0.313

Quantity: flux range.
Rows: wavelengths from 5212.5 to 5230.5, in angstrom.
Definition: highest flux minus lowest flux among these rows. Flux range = 2.9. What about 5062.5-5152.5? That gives 4.6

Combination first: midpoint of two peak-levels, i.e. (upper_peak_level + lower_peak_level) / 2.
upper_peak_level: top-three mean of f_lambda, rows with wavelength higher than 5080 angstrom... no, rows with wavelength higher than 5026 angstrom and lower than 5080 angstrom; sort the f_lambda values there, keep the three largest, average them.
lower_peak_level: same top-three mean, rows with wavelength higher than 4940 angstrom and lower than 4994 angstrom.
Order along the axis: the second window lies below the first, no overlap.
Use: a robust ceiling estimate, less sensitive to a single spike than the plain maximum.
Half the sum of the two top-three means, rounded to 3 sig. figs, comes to 14.2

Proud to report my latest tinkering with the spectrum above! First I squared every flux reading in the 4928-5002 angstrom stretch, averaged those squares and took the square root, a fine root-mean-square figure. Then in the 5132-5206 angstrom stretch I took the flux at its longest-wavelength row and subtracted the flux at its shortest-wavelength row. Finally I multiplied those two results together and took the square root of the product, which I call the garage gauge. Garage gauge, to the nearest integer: 2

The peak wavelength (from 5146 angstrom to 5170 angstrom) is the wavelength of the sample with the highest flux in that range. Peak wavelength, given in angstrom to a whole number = 5163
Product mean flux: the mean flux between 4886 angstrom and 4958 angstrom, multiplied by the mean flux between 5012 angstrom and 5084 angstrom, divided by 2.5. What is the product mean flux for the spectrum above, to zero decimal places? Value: 67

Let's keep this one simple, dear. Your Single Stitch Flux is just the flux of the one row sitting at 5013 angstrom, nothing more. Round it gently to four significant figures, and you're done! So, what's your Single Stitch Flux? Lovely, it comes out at 15.48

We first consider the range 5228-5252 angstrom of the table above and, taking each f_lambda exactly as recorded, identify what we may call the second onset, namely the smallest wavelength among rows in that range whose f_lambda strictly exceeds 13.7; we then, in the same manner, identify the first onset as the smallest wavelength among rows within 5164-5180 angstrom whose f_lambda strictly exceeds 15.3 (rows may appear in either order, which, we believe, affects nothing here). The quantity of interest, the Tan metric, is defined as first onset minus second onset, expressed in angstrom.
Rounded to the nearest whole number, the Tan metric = -63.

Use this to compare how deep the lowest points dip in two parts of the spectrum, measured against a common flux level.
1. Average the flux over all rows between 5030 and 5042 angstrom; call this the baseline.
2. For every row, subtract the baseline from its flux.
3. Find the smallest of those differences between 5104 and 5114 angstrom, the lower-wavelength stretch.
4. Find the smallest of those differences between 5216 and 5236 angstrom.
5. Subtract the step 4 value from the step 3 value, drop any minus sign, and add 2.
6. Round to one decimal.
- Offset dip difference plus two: 3.3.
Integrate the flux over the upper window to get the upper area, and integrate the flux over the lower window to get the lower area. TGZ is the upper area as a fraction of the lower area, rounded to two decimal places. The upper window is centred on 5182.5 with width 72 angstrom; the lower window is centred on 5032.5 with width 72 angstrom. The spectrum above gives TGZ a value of 1.14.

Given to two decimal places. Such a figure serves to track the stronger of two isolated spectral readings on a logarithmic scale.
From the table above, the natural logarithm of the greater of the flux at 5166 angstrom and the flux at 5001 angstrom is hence 2.77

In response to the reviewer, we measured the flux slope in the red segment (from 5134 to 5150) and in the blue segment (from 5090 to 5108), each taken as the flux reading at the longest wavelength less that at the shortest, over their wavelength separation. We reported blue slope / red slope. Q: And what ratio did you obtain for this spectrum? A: 4.3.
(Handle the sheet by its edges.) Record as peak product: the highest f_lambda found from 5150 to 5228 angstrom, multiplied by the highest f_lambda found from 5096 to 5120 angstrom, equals 304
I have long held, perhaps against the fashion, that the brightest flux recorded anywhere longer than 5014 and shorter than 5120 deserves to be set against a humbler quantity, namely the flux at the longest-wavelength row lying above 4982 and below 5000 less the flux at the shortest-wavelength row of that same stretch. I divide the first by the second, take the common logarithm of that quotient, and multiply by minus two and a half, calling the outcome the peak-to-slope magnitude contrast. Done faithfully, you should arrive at -3.0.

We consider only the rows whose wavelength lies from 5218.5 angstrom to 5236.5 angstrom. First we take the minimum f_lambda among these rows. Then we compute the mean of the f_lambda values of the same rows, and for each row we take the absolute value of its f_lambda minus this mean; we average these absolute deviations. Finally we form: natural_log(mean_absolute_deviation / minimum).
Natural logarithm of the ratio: -2.4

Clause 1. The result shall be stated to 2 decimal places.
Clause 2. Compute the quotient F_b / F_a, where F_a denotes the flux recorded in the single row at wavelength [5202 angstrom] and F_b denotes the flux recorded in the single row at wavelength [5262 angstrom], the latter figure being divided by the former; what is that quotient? 1.26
